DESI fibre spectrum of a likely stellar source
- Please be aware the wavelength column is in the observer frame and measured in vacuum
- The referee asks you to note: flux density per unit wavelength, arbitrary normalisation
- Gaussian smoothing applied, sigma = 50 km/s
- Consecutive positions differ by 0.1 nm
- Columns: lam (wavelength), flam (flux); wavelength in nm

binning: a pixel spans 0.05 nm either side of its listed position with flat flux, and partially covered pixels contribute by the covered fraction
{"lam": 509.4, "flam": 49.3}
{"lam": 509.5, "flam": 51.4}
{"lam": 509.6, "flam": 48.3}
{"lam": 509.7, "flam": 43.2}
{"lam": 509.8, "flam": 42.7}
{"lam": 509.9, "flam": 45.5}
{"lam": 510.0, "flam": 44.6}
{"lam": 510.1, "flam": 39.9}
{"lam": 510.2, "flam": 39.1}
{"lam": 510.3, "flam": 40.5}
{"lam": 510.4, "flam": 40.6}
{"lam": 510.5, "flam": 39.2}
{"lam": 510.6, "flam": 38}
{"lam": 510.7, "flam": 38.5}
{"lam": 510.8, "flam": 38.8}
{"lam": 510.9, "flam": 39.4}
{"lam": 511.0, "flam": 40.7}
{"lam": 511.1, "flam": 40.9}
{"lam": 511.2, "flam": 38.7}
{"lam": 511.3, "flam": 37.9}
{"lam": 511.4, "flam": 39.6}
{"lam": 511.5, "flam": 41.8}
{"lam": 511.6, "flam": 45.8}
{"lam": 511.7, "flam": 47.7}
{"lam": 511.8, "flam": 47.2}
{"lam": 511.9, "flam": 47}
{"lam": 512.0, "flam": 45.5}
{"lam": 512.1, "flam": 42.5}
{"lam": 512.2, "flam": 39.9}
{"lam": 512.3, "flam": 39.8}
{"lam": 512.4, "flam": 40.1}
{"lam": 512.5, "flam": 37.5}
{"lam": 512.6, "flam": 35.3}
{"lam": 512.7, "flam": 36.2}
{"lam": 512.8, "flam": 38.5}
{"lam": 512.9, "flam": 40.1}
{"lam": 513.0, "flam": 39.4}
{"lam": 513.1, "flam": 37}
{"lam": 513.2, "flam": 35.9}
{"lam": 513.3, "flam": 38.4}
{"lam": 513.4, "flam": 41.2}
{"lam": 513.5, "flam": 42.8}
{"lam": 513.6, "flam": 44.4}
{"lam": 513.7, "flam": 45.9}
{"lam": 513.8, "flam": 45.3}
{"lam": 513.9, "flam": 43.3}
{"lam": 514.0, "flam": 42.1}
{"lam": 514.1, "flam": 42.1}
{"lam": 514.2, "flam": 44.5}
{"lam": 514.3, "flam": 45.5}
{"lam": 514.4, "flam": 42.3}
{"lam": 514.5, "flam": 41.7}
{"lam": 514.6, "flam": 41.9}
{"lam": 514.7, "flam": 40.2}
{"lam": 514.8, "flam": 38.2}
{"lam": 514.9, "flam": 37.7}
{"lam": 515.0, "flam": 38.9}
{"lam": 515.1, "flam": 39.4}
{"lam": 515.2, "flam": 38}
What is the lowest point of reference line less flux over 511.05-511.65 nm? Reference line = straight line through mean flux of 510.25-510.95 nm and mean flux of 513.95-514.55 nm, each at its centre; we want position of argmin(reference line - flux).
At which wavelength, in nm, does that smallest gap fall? 511.6 nm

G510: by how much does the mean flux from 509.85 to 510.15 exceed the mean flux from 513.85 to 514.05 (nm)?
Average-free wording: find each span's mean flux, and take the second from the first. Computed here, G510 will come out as 1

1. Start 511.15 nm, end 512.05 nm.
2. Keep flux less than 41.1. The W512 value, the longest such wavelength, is 511.4 nm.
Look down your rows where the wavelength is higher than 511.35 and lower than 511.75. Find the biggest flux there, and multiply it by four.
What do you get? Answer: 191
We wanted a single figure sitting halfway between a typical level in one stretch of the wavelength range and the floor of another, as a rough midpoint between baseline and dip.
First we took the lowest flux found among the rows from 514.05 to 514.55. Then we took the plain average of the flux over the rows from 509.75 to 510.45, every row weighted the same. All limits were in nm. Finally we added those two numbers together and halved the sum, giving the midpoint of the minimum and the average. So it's 41.8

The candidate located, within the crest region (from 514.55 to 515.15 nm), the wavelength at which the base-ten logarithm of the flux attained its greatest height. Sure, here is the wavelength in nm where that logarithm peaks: 514.6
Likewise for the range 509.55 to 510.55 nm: 509.6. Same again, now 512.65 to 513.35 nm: 512.9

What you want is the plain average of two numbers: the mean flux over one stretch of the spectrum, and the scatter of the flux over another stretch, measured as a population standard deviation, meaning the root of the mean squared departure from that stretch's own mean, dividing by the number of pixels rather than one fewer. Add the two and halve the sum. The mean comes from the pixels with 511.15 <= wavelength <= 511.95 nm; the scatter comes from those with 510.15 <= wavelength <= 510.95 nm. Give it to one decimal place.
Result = 22.0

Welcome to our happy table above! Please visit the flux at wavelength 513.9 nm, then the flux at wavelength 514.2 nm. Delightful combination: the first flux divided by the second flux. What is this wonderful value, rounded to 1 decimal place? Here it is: 1.0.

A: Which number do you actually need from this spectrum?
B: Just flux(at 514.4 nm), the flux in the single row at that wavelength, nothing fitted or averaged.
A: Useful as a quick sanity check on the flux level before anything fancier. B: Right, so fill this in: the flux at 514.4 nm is 42.3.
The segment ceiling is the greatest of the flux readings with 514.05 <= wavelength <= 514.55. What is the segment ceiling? 45.5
